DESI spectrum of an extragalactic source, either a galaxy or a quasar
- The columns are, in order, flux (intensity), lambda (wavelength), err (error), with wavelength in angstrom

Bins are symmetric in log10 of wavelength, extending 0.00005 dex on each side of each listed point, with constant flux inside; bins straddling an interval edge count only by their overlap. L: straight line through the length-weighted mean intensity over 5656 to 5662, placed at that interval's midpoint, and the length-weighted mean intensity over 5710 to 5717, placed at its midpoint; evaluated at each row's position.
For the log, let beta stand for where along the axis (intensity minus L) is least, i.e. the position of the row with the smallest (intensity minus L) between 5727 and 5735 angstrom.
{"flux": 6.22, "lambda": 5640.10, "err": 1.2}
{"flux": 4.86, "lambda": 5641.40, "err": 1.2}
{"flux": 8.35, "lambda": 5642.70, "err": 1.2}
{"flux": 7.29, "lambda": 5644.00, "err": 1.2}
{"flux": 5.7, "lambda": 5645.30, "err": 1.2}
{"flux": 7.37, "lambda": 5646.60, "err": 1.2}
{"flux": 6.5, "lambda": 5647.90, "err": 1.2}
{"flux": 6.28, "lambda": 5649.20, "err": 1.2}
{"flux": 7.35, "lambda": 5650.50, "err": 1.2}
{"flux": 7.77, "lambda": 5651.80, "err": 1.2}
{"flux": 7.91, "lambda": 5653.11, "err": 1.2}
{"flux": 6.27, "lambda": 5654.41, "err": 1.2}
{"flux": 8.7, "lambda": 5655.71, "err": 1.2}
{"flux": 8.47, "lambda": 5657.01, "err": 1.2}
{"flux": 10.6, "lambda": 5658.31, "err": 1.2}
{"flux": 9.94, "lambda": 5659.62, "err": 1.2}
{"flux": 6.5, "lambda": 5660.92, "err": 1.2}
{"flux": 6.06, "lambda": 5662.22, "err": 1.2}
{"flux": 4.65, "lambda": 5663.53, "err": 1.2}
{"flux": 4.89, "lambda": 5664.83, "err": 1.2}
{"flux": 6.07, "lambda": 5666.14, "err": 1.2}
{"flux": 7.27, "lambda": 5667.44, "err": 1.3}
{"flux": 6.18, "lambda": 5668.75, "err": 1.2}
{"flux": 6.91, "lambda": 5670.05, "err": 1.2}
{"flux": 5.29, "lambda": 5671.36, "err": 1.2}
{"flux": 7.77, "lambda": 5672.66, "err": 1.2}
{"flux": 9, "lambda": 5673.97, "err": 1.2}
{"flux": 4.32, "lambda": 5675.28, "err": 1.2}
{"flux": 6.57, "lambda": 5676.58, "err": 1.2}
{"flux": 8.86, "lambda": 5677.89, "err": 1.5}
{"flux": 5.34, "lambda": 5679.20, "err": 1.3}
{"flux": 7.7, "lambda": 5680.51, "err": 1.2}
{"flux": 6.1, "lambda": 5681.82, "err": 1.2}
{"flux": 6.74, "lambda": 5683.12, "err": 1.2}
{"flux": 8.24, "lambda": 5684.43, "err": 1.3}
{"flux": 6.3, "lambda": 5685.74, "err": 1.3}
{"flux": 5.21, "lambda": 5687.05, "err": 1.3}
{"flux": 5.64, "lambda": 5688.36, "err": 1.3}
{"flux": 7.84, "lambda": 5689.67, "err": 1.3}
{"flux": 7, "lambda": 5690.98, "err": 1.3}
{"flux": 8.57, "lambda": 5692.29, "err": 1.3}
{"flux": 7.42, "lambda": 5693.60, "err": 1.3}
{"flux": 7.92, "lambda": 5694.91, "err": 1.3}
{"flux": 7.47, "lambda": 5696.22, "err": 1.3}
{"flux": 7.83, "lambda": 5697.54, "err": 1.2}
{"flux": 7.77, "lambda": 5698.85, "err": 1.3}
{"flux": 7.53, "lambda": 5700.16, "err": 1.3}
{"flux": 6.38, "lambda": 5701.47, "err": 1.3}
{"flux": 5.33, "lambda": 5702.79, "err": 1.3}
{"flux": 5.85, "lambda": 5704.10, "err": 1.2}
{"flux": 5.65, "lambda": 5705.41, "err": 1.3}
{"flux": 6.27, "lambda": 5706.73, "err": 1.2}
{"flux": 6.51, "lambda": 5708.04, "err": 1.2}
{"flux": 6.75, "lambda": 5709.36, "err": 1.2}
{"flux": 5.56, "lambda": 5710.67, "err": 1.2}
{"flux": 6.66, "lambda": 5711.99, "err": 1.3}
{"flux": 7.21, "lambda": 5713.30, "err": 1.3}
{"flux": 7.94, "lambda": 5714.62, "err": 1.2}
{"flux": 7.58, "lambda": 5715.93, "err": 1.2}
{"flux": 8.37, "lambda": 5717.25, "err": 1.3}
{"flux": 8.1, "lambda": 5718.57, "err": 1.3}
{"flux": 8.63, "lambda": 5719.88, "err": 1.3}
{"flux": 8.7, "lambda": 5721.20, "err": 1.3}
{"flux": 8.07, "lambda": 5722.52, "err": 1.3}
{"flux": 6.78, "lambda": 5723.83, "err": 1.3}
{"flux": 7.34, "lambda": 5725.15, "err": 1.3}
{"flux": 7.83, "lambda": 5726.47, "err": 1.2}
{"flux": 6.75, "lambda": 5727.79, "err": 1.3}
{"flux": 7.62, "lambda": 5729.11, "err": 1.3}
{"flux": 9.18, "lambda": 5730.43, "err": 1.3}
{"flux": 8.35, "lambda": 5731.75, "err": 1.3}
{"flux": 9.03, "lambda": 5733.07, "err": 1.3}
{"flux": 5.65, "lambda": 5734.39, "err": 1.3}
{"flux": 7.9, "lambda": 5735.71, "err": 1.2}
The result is 5734.39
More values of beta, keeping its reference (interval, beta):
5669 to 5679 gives 5675.28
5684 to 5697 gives 5687.05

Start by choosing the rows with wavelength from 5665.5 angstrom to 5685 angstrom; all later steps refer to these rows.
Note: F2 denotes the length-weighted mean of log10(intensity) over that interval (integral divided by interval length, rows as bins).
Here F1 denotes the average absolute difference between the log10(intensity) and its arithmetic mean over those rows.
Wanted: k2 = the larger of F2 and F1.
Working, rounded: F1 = 0.069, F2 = 0.826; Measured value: 0.826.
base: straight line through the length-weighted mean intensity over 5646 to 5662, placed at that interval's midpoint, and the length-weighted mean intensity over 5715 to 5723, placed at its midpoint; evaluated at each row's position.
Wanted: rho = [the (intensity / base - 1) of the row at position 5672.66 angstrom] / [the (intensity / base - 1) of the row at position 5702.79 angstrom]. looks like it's 0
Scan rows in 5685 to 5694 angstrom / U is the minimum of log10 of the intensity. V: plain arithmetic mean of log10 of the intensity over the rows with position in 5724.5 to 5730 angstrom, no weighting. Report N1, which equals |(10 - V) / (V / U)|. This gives 7.5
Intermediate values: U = 0.72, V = 0.87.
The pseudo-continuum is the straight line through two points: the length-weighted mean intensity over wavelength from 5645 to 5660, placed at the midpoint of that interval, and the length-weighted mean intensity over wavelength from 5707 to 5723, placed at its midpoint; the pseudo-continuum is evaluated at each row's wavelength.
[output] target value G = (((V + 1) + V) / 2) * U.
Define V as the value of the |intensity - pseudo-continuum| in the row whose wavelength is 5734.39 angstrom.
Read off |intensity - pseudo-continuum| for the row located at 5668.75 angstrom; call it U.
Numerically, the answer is 3.3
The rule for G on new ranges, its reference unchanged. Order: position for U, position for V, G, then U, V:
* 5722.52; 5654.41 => 1.2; 0.63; 1.5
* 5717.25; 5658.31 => 3.1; 0.91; 2.9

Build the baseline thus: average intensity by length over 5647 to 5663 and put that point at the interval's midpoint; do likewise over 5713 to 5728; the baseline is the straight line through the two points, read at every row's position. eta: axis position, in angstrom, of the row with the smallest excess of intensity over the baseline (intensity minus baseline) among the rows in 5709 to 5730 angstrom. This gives 5710.67 angstrom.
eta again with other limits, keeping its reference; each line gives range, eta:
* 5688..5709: 5702.79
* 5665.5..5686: 5675.28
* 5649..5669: 5663.53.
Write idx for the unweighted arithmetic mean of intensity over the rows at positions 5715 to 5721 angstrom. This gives 8.2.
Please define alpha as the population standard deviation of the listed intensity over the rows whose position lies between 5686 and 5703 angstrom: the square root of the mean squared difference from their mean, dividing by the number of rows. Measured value 1.04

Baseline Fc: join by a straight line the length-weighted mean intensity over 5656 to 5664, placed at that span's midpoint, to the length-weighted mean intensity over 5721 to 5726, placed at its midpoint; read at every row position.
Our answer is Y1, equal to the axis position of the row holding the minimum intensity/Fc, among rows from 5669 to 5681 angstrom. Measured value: 5675.28 angstrom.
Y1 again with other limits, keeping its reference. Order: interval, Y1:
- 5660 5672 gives 5663.53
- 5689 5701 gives 5690.98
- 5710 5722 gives 5710.67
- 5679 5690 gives 5687.05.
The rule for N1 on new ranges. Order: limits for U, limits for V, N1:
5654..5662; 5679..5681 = 9.1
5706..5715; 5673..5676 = 8.6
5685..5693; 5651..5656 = 7.4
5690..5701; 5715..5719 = 8.5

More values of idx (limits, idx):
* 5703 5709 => 6.1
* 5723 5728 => 7.2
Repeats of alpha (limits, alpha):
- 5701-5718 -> 0.90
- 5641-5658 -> 1.11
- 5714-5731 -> 0.69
